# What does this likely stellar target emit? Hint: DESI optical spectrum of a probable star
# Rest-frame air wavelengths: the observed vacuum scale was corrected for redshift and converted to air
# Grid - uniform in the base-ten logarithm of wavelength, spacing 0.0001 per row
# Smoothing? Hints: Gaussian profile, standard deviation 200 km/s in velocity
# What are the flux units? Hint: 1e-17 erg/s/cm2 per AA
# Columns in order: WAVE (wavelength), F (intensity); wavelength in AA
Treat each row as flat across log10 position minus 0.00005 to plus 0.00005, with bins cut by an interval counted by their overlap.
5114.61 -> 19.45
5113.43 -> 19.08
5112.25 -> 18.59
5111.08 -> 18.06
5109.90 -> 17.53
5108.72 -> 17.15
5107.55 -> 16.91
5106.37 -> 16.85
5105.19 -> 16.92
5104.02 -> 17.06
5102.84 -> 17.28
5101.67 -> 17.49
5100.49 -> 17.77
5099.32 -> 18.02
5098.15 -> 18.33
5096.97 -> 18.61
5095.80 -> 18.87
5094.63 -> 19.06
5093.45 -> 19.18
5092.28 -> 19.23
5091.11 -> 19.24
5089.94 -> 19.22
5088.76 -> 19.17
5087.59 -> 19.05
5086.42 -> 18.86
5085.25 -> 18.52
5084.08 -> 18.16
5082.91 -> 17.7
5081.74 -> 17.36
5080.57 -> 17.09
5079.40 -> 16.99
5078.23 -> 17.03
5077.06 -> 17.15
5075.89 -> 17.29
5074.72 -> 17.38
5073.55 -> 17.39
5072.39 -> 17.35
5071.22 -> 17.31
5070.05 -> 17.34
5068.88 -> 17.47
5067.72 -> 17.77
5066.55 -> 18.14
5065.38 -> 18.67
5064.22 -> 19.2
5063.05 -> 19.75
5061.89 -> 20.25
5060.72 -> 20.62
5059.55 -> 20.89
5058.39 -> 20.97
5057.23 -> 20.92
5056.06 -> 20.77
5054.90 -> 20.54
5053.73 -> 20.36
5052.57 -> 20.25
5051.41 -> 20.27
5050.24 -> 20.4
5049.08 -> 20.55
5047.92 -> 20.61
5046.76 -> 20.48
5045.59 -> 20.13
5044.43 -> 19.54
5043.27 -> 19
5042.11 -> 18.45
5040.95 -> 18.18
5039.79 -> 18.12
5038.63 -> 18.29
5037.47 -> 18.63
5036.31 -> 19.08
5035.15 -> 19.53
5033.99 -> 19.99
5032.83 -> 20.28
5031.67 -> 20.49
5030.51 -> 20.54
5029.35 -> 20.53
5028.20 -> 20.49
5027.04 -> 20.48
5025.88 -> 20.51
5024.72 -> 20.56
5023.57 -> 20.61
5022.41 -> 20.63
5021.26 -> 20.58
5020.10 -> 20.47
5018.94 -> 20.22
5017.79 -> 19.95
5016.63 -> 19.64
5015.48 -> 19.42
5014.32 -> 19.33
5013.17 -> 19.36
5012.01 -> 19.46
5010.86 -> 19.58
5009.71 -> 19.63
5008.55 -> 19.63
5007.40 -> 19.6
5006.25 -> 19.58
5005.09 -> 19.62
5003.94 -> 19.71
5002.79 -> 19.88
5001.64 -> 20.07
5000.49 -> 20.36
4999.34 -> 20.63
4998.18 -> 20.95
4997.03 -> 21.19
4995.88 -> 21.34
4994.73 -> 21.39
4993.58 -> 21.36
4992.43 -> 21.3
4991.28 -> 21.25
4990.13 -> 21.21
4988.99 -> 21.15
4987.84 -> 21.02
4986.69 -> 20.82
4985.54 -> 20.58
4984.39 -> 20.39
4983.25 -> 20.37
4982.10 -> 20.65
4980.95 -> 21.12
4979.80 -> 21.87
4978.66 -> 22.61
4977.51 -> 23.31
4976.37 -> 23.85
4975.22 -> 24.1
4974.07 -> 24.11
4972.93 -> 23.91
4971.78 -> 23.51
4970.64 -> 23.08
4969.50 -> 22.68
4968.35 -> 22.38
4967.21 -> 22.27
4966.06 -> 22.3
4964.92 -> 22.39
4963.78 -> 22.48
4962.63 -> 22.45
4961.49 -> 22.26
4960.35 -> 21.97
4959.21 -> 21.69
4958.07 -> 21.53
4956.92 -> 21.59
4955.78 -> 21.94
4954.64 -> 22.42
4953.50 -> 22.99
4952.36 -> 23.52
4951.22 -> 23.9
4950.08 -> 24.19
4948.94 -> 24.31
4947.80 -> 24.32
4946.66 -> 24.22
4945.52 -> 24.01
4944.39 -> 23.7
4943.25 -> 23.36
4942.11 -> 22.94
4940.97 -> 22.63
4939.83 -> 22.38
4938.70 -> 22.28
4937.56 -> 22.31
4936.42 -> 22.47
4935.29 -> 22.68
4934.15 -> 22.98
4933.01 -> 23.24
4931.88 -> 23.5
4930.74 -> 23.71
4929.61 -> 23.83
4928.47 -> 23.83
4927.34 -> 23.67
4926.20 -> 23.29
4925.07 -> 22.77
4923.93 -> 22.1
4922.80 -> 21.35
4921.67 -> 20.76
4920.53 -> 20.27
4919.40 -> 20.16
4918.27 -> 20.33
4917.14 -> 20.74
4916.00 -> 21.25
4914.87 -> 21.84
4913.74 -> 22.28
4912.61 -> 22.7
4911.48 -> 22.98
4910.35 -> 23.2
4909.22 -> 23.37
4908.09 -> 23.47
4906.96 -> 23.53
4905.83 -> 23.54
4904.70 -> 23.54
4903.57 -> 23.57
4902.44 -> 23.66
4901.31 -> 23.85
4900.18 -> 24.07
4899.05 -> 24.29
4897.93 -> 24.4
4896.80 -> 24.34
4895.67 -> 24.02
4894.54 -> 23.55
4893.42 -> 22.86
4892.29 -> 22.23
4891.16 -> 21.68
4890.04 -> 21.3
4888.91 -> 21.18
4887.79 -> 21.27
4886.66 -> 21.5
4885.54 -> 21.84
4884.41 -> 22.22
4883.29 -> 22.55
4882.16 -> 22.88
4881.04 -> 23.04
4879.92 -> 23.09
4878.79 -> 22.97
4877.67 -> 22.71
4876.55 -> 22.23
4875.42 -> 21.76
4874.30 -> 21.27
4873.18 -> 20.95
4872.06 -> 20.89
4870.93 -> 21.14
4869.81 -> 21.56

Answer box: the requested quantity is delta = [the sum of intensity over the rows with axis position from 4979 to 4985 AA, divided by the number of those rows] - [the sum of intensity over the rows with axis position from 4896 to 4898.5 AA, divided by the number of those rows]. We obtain -3.5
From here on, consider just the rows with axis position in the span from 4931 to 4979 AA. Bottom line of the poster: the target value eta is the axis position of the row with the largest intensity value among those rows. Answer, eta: 4947.80 AA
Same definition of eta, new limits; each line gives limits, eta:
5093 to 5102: 5093.45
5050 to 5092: 5058.39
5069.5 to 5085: 5084.08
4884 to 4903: 4897.93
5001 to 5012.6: 5001.64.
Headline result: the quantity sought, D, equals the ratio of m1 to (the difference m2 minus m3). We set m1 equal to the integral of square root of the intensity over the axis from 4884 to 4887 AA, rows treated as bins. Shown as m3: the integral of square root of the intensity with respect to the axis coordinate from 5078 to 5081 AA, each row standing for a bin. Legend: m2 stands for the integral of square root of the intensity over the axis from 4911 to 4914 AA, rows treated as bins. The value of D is 7.3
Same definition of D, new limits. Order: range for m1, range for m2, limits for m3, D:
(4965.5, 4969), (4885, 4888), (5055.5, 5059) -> -7.9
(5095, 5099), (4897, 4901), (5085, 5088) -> 2.6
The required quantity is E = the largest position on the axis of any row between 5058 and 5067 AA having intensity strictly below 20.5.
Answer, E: 5066.55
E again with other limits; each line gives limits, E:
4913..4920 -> 4919.40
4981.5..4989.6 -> 4984.39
